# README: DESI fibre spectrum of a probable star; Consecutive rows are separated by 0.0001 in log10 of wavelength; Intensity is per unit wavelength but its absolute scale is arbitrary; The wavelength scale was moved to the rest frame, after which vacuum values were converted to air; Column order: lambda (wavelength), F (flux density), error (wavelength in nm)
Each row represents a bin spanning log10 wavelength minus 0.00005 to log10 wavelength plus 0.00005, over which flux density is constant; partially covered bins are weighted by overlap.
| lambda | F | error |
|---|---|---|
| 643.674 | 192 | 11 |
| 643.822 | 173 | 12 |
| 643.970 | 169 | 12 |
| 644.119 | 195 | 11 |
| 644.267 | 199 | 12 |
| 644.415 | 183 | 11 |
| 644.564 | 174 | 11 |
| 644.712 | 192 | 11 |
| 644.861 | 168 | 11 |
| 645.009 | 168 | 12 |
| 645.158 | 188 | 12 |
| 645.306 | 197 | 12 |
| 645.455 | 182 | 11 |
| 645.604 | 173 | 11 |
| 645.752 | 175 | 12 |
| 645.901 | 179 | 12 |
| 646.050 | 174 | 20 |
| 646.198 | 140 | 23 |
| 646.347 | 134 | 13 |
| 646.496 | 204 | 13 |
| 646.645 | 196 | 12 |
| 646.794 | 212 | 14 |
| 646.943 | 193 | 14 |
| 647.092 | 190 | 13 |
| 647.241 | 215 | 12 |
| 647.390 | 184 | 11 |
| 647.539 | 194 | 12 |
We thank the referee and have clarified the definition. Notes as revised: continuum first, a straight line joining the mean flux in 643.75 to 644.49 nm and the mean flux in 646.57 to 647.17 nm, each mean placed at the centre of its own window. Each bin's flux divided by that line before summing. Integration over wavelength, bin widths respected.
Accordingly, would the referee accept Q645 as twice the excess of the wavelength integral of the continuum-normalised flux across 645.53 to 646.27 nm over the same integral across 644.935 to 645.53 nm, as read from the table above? 0.1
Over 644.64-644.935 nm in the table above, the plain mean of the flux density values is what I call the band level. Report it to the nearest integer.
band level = 180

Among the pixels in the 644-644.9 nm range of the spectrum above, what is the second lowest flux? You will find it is 174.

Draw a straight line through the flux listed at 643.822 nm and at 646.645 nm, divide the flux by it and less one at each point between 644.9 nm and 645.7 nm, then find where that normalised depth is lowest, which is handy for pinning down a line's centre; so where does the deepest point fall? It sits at 645.009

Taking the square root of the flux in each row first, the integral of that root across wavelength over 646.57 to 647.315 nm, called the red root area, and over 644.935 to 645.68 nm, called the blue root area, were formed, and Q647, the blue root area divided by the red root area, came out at 0.95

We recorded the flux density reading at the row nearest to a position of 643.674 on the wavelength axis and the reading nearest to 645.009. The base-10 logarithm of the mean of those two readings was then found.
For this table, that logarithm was 2.26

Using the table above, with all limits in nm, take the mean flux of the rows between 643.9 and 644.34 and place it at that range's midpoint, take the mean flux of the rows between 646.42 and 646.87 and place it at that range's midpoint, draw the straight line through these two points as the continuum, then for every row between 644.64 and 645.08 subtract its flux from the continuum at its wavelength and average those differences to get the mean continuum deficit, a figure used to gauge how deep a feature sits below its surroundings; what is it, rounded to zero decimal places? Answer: 16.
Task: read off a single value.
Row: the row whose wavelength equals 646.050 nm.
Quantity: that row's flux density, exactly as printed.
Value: 174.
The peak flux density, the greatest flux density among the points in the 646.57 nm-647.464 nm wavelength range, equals 215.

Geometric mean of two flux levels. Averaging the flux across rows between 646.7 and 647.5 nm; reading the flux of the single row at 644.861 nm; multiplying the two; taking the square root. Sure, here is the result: 183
